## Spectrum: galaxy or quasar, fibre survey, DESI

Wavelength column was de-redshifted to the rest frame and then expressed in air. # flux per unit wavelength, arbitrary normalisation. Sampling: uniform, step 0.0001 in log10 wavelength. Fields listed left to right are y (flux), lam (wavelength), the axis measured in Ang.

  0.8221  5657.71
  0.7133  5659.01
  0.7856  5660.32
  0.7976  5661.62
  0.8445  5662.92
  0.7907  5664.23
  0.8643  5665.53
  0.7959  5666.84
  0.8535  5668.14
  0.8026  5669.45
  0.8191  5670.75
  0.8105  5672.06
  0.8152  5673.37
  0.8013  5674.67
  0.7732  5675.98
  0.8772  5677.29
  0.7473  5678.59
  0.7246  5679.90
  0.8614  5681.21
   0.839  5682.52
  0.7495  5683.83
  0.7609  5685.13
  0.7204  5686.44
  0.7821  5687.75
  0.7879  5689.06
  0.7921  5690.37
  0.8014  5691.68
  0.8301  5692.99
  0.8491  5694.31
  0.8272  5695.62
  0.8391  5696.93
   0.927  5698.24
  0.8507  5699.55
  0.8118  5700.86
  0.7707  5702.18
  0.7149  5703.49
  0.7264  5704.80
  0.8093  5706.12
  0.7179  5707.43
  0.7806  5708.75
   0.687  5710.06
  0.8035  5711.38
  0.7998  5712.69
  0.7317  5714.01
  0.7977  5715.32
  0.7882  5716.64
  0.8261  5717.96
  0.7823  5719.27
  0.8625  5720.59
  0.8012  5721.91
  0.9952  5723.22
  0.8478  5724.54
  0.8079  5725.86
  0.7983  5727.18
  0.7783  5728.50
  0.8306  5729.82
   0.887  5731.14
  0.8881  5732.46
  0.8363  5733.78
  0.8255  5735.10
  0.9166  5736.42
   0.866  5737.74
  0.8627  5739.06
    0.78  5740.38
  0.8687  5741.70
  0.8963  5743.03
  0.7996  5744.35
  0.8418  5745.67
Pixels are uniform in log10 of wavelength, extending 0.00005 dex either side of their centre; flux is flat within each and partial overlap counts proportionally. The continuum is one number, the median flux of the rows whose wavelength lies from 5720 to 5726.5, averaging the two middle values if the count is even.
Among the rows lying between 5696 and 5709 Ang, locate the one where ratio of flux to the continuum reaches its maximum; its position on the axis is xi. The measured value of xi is 5698.24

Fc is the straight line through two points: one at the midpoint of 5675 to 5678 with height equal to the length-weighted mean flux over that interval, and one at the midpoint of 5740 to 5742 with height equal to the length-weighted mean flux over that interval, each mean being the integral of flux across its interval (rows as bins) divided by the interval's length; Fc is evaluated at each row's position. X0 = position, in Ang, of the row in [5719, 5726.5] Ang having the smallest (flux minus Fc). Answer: 5719.27 Ang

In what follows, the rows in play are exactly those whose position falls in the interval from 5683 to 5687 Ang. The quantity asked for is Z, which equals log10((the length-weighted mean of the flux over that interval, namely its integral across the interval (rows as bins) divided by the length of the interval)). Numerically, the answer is -0.125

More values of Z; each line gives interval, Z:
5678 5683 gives -0.102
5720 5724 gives -0.052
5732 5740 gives -0.064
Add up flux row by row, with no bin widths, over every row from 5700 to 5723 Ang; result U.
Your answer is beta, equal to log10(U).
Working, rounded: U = 13.2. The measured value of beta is 1.12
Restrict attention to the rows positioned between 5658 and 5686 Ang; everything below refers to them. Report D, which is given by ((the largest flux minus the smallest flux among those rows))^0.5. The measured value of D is 0.40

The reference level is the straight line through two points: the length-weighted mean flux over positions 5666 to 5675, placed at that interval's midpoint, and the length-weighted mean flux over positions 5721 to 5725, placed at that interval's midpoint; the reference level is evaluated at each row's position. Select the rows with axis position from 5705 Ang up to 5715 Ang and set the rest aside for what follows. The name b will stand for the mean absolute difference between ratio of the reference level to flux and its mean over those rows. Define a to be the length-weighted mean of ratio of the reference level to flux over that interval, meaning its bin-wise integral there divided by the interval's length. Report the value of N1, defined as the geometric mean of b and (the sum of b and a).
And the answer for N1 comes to 0.28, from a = 1.14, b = 0.065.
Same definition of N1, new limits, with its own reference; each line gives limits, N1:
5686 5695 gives 0.19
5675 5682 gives 0.29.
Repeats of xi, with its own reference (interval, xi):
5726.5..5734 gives 5732.46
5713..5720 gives 5717.96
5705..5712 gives 5706.12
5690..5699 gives 5698.24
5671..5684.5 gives 5677.29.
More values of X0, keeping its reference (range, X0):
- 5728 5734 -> 5728.50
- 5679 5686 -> 5679.90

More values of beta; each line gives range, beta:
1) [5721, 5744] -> 1.16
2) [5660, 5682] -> 1.14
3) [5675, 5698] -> 1.13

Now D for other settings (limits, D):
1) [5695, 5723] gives 0.49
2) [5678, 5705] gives 0.46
